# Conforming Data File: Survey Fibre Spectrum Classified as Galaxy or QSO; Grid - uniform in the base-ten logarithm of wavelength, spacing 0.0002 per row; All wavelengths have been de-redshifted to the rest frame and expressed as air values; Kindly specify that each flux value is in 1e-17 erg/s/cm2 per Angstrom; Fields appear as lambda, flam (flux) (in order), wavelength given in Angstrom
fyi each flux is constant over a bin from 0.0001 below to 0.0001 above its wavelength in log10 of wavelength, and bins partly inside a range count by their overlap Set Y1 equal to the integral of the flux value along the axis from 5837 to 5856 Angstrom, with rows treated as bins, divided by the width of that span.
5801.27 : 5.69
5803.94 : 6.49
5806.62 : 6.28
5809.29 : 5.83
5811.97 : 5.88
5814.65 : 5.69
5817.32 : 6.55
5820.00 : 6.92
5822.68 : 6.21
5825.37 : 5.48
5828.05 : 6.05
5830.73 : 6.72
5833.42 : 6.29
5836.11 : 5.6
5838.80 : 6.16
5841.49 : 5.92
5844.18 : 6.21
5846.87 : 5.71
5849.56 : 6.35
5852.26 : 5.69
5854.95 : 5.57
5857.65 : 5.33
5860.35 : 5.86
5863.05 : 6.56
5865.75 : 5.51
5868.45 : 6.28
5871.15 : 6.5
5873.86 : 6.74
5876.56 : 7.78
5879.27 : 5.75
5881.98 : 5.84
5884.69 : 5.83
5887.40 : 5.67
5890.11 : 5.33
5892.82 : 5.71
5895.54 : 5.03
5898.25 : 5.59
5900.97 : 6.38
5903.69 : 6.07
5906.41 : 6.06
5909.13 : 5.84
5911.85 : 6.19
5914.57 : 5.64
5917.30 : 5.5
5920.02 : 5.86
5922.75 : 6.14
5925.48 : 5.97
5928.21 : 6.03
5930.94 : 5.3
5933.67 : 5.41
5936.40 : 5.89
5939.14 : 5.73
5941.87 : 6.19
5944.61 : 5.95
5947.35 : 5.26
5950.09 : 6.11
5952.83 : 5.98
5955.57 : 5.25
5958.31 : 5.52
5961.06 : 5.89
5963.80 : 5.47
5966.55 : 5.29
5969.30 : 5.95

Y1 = 5.9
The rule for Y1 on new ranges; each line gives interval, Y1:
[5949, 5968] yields 5.6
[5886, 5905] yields 5.7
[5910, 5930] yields 5.9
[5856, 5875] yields 6.1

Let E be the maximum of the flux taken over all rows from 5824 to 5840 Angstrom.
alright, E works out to 6.72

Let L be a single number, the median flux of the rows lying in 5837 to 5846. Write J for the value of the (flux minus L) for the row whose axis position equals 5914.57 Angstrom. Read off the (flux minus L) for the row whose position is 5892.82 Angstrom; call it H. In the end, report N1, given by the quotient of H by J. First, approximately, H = -0.45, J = -0.52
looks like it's 0.9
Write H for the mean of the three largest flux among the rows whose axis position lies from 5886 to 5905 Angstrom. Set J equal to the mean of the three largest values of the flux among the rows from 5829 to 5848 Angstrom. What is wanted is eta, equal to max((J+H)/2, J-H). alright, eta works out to 6.23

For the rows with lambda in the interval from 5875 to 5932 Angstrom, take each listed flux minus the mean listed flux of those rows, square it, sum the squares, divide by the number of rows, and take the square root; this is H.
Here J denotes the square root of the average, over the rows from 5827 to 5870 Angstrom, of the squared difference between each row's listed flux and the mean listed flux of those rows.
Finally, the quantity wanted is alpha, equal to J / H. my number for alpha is 0.74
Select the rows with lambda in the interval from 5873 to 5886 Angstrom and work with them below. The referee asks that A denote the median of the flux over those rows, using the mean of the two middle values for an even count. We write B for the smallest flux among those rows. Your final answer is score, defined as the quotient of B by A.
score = 0.985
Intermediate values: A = 5.8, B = 5.75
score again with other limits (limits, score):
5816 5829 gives 0.882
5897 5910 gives 0.922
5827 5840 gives 0.909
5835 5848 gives 0.946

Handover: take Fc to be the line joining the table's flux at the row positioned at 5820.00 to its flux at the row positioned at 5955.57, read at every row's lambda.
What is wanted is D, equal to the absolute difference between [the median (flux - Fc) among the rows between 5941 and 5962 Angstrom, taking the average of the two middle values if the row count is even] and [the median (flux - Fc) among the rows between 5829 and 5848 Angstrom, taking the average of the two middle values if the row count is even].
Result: 1.2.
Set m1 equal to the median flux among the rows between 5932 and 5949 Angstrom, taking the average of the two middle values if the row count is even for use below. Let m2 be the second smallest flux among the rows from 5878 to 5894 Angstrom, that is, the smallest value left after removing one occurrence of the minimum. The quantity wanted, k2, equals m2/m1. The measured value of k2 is 0.98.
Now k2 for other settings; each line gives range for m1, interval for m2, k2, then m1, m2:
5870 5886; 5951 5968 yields 0.86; 6.2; 5.29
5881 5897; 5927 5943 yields 0.95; 5.7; 5.41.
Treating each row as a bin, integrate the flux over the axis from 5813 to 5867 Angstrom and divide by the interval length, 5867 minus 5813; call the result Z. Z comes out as 6.02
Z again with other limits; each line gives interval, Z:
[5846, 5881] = 6.13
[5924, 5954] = 5.80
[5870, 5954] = 5.91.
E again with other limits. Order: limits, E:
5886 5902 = 6.38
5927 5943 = 6.19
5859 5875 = 6.74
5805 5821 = 6.92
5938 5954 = 6.19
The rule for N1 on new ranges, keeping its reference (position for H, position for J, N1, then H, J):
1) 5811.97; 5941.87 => -9.3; -0.28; 0.03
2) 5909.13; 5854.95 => 0.5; -0.32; -0.59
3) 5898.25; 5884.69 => 1.7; -0.57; -0.33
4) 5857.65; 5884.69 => 2.5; -0.83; -0.33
